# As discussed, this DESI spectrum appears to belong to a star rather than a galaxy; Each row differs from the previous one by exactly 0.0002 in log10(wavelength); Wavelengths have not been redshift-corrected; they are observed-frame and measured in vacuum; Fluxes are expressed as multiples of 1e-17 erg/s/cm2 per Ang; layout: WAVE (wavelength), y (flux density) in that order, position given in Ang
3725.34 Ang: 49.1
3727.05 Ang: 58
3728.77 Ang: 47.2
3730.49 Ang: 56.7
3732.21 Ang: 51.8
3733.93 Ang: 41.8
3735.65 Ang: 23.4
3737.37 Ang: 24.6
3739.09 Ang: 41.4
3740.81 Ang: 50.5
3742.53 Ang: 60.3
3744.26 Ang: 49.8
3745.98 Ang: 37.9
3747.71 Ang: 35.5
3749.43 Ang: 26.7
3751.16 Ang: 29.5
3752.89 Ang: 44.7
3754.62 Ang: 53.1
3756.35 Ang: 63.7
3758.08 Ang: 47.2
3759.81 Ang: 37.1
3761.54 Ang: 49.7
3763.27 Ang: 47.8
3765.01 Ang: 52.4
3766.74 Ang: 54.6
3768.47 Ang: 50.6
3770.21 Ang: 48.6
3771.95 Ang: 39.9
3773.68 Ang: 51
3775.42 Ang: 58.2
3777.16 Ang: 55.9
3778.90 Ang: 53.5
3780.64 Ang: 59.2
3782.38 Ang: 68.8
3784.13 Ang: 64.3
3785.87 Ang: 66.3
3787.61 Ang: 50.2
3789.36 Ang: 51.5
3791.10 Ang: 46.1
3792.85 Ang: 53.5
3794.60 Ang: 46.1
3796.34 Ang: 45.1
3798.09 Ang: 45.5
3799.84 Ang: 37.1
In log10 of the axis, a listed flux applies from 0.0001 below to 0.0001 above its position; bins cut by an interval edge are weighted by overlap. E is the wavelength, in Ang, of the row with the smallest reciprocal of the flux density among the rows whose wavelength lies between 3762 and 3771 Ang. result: 3766.74 Ang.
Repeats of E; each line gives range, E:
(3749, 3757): 3756.35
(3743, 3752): 3744.26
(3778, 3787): 3782.38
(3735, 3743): 3742.53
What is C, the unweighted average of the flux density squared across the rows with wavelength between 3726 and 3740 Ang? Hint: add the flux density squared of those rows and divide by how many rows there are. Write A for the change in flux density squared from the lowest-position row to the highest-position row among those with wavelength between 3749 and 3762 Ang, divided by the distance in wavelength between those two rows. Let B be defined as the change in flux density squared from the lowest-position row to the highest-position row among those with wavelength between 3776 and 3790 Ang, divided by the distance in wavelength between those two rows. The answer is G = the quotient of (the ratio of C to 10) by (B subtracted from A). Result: 1.1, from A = 145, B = -39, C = 2013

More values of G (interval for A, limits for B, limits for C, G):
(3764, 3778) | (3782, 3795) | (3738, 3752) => 0.7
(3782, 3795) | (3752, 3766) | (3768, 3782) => -1.0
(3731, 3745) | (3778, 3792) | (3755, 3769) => 5.9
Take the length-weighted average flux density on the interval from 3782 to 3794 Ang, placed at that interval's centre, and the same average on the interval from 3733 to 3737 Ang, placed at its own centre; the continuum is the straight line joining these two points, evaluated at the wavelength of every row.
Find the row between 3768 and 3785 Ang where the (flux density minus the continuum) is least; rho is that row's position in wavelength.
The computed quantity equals 3771.95 Ang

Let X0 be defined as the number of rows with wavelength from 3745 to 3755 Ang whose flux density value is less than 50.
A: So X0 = 5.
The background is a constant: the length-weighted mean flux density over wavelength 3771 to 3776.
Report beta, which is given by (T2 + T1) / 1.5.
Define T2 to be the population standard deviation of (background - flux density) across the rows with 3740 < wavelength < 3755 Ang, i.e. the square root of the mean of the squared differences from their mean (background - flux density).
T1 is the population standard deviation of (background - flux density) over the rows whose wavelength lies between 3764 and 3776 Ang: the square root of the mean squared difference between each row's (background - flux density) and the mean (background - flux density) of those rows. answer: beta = 11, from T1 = 5.3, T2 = 11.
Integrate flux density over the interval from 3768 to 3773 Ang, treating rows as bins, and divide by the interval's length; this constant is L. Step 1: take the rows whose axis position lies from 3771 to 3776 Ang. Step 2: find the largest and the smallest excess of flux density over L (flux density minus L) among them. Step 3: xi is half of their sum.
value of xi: 2.8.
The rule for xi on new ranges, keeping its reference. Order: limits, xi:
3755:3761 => 4.2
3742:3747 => 2.9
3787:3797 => 3.1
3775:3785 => 14.9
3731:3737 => -8.6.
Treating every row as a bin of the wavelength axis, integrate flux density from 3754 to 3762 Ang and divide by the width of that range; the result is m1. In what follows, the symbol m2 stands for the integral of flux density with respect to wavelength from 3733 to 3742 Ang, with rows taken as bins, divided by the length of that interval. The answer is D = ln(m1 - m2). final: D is 2.5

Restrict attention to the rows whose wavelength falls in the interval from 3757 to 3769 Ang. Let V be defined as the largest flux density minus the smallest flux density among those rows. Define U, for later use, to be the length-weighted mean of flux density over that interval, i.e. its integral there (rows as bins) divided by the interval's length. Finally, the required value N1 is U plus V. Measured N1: 66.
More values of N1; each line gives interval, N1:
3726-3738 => 78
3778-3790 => 78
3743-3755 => 66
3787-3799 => 57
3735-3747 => 78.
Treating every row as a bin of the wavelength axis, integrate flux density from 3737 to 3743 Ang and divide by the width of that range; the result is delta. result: 45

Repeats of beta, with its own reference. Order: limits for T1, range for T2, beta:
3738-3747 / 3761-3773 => 8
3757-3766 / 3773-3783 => 7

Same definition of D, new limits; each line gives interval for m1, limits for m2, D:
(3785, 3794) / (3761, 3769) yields 0.8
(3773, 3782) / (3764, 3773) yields 2.0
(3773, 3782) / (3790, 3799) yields 2.2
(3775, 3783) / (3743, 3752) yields 3.1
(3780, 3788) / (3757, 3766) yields 2.7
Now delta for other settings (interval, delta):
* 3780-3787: 64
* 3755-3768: 50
